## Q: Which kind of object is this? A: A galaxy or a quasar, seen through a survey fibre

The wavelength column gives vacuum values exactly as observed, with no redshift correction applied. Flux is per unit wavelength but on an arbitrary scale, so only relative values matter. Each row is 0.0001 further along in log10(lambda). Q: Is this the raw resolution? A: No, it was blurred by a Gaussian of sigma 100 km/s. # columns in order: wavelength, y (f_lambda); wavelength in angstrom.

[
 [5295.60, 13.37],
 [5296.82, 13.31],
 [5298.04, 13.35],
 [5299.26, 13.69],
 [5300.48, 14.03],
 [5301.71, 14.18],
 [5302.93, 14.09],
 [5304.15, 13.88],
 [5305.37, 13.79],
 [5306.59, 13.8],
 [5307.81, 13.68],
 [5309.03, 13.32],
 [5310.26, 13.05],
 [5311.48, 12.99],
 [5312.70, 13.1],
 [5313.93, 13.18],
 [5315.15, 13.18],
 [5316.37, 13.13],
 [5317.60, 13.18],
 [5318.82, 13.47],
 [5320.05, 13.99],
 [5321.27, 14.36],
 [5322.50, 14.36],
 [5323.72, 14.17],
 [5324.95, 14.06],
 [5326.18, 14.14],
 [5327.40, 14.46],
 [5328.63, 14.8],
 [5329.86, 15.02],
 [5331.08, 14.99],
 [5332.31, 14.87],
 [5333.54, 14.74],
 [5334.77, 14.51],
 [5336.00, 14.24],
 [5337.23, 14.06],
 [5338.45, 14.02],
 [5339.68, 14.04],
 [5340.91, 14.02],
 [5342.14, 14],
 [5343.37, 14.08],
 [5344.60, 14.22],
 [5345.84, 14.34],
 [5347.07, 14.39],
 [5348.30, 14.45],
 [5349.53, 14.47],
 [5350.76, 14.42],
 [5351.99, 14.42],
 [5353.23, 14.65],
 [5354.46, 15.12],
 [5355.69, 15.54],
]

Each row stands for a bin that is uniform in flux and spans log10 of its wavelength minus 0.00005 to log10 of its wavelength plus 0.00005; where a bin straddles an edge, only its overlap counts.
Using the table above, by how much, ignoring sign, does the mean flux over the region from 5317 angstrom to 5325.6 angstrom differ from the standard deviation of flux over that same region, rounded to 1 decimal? 13.5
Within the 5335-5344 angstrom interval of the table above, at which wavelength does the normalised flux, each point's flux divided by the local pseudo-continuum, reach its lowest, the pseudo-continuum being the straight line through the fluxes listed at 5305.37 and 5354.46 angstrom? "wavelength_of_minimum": 5342.14 angstrom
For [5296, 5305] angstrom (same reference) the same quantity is 5296.82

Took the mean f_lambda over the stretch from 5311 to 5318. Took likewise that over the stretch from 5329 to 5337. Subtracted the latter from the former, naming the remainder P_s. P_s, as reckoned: -1.6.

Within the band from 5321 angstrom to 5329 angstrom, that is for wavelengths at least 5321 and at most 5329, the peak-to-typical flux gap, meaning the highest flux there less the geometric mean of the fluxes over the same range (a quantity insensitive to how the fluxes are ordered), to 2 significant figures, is 0.47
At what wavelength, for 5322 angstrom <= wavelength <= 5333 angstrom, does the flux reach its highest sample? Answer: 5329.86 angstrom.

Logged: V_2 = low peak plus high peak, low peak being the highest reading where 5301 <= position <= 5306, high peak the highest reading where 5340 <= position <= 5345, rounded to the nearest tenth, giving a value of 28.4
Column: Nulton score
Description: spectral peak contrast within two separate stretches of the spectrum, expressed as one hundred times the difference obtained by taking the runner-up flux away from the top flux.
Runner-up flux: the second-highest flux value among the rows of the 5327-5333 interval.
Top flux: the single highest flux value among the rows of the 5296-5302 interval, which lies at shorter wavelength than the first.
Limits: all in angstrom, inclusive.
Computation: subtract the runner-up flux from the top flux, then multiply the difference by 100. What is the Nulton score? -81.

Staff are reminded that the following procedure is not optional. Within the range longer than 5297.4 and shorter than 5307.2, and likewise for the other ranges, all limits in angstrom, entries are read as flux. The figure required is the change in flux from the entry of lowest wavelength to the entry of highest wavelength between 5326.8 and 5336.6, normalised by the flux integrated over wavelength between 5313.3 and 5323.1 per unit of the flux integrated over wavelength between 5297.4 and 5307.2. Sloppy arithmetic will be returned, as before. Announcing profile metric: -0.2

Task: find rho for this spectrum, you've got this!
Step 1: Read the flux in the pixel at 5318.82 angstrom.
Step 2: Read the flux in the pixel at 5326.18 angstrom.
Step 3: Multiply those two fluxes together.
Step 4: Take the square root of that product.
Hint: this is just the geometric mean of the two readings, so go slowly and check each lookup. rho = 13.8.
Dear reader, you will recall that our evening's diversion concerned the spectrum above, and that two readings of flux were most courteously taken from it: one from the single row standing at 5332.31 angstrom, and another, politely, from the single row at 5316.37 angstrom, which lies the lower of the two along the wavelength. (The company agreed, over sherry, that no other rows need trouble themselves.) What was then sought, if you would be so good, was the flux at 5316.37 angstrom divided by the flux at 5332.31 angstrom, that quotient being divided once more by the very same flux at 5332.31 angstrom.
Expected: 0.0594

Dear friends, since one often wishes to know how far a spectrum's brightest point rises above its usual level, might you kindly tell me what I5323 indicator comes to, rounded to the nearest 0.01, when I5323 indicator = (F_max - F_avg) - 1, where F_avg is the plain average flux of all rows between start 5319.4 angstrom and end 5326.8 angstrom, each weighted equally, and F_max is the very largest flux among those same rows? -0.82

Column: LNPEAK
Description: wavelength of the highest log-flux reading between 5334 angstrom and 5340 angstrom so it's 5334.77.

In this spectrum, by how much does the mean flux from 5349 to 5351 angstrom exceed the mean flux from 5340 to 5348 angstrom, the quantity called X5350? 0.3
